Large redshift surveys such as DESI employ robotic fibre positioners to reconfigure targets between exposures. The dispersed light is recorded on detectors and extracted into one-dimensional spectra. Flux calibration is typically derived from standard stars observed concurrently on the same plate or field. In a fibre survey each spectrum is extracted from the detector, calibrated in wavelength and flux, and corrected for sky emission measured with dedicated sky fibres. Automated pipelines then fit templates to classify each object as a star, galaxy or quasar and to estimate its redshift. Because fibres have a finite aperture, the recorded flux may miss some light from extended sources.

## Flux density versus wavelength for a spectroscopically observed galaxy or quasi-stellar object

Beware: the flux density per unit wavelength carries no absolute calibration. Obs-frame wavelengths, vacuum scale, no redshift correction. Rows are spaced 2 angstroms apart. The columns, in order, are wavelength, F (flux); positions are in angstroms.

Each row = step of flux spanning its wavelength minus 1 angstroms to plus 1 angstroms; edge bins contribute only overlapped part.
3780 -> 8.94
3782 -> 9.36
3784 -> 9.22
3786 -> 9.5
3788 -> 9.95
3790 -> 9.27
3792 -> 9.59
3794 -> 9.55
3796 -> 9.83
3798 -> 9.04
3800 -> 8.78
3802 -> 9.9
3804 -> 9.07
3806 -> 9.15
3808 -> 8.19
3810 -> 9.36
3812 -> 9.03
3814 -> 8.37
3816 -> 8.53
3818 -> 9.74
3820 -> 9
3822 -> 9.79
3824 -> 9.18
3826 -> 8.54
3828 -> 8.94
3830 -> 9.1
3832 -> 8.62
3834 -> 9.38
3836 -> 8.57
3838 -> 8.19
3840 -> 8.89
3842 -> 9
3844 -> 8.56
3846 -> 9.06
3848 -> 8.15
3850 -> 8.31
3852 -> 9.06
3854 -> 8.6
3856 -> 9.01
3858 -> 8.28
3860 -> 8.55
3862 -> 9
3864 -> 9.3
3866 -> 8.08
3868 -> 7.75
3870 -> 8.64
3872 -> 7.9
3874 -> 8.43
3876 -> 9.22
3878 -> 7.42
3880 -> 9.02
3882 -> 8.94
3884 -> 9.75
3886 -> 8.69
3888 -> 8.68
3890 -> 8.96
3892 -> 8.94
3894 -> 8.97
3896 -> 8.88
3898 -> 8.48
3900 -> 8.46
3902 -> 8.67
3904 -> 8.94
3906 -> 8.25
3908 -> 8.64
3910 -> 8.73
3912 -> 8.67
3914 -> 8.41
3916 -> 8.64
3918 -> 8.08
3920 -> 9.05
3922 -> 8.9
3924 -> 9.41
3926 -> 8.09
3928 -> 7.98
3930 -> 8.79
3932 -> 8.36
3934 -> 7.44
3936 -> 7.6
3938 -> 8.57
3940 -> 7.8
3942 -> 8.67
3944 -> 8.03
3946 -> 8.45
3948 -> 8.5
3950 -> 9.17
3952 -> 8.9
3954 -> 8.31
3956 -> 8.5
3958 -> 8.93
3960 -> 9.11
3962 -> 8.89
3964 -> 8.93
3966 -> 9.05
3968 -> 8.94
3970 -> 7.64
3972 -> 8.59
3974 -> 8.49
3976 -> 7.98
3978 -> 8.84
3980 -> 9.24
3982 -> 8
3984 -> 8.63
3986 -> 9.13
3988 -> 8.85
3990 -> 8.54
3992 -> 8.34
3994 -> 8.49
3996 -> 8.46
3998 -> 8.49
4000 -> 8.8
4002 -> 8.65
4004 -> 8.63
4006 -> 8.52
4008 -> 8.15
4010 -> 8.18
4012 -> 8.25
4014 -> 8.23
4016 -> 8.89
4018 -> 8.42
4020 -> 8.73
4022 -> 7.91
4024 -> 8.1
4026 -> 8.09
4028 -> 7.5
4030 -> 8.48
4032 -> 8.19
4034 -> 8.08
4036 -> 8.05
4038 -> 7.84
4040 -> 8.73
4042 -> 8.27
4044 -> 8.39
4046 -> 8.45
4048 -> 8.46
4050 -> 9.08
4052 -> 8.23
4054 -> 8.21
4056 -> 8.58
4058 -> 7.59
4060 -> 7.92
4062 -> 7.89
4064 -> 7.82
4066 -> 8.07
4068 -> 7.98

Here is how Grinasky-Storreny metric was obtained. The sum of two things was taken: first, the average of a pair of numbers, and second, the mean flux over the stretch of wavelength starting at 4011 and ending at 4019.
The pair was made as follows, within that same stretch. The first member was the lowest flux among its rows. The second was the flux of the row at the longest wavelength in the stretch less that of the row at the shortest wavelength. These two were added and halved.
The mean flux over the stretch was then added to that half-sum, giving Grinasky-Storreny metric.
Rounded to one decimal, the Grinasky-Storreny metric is 12.6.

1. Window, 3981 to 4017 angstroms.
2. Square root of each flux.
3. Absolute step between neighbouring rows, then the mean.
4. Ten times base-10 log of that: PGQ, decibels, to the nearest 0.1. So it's -14.1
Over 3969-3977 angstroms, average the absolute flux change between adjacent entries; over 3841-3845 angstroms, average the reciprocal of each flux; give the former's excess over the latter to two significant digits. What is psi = 0.41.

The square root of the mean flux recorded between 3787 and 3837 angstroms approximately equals 3.02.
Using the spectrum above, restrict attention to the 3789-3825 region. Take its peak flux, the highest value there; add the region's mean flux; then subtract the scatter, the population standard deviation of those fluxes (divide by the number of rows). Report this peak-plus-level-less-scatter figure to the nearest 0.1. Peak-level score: 18.6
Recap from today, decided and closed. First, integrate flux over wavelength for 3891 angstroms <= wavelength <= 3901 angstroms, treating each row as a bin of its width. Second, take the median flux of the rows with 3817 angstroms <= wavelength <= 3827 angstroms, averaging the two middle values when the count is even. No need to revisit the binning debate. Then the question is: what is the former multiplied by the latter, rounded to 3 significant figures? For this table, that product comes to 803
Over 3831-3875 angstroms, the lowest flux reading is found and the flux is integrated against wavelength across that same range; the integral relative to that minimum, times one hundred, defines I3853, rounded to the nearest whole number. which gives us 4886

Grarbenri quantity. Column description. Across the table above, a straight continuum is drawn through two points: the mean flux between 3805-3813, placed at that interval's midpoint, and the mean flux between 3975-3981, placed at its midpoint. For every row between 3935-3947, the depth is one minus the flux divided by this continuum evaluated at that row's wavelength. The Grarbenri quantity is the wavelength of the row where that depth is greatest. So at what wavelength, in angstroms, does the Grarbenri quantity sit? 3936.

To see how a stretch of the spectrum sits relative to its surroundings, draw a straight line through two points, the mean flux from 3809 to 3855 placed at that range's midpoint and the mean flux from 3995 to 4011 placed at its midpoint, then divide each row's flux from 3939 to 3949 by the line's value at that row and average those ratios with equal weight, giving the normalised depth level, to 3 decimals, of 0.962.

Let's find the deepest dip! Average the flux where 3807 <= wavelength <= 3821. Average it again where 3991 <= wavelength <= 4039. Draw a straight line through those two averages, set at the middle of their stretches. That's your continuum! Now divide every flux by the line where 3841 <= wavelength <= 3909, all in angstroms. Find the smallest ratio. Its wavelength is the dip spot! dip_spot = 3878 angstroms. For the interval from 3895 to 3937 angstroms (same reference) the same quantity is 3934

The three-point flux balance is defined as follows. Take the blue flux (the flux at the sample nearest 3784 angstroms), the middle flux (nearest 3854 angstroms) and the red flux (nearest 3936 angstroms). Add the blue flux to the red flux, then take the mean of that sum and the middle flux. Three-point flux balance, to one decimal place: 12.7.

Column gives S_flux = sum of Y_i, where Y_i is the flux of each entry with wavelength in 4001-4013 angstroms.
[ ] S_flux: 50.4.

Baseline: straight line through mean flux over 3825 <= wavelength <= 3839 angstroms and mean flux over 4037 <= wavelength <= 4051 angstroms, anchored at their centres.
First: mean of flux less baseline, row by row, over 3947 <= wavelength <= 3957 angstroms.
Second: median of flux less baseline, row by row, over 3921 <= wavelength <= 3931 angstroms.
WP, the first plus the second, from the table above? 0.25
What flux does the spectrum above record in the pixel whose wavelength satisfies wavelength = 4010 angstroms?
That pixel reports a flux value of 8.18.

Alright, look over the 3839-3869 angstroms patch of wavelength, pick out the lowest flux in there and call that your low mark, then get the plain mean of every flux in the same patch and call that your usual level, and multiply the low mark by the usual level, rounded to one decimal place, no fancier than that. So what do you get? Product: 67.0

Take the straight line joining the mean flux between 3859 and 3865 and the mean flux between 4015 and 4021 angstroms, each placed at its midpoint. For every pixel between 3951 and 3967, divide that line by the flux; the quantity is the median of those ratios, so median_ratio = 0.99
